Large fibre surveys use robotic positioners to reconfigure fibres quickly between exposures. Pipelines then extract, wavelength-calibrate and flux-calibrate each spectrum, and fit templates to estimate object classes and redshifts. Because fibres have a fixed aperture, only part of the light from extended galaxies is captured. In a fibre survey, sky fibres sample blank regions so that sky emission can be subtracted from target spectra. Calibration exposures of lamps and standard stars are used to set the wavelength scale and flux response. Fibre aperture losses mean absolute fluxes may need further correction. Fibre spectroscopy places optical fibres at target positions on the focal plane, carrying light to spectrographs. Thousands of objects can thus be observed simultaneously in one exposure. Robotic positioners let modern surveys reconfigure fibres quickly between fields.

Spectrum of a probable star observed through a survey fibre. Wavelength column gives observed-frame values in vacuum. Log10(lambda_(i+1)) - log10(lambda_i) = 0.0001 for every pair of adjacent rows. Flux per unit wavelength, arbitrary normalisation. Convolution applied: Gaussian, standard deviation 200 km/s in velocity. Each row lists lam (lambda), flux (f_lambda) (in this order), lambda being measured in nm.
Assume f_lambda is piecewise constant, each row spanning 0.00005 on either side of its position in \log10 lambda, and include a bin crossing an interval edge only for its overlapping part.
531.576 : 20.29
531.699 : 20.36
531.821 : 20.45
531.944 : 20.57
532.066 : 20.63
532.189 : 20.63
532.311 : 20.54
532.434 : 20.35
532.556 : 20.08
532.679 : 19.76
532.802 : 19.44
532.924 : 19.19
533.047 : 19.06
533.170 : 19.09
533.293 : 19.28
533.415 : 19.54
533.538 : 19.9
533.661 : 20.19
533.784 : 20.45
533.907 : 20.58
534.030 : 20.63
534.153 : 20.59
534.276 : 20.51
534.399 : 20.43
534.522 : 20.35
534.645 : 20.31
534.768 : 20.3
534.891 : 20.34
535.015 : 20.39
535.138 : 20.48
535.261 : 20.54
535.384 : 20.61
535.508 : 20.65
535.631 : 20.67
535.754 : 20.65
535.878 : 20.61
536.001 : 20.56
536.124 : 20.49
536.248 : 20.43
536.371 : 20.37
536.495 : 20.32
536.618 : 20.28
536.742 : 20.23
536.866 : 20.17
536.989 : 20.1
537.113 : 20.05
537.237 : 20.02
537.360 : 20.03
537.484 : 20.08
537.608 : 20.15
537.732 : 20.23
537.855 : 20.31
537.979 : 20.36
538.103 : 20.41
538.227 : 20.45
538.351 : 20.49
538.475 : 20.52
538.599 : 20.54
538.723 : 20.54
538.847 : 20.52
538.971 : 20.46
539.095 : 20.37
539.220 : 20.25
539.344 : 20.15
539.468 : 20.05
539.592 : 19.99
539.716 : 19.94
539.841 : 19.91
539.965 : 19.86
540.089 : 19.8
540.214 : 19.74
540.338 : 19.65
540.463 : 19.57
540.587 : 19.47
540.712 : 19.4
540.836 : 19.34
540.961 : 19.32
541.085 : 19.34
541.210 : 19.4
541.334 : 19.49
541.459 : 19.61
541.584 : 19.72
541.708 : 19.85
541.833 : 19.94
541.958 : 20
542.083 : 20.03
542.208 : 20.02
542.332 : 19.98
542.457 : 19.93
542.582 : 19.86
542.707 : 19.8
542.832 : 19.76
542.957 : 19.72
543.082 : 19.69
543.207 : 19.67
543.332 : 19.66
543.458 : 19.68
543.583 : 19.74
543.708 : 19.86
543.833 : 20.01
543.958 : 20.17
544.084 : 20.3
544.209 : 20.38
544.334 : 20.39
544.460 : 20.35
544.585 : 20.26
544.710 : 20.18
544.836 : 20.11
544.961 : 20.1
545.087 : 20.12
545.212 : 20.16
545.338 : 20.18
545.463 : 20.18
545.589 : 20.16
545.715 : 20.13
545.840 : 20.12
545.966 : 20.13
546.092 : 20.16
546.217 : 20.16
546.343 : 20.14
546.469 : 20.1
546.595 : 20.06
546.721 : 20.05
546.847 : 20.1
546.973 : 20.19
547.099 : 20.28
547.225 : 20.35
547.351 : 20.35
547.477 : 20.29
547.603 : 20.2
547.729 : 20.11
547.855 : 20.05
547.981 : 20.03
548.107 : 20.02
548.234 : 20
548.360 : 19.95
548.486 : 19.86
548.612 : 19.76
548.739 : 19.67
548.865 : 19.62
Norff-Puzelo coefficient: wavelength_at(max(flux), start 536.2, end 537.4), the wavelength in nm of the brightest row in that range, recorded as 536.248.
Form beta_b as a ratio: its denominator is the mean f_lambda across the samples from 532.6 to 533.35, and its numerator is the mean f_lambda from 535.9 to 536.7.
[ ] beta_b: 1.06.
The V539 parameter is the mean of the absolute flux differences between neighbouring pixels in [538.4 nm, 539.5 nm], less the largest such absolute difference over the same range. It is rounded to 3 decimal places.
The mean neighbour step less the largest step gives -0.056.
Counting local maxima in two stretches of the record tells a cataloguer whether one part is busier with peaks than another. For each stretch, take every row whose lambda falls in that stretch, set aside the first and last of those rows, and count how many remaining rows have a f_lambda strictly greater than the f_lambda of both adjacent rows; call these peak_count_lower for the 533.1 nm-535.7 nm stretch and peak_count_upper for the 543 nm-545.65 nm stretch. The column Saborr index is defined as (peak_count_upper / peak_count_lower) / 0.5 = 2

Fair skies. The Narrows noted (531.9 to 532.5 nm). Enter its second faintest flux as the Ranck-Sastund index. 20.54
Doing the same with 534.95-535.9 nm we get 20.48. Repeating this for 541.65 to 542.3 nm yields 19.94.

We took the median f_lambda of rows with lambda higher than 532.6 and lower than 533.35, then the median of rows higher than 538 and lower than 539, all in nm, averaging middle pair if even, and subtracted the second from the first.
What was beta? -1.3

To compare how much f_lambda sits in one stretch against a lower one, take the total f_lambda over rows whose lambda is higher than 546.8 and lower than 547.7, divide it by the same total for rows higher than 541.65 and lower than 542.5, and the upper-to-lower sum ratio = 1.01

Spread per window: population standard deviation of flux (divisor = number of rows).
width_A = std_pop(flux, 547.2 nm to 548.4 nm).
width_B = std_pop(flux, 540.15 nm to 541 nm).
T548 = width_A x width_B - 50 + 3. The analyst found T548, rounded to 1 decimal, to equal -47.0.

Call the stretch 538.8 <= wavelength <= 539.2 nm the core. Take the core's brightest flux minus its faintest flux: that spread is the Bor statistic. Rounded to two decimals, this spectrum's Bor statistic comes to 0.15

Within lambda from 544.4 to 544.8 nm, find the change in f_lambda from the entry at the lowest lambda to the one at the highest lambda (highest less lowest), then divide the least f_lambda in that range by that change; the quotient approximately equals -119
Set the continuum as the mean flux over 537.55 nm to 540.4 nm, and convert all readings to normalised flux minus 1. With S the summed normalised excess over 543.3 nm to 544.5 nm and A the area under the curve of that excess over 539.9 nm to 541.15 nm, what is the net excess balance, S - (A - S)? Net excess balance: -0.11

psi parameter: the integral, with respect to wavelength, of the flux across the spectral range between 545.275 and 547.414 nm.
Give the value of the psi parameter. 43.1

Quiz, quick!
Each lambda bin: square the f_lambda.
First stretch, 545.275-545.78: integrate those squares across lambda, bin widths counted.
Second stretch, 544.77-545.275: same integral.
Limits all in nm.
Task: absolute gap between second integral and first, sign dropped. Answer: 1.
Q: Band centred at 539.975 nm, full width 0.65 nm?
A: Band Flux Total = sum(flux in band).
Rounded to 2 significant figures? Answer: 99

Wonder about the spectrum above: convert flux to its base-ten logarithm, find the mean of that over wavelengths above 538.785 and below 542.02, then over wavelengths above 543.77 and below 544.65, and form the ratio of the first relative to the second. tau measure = 0.99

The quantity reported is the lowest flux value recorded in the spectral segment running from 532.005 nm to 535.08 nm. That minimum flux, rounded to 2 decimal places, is 19.06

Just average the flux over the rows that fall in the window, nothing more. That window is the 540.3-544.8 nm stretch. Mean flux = 19.8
